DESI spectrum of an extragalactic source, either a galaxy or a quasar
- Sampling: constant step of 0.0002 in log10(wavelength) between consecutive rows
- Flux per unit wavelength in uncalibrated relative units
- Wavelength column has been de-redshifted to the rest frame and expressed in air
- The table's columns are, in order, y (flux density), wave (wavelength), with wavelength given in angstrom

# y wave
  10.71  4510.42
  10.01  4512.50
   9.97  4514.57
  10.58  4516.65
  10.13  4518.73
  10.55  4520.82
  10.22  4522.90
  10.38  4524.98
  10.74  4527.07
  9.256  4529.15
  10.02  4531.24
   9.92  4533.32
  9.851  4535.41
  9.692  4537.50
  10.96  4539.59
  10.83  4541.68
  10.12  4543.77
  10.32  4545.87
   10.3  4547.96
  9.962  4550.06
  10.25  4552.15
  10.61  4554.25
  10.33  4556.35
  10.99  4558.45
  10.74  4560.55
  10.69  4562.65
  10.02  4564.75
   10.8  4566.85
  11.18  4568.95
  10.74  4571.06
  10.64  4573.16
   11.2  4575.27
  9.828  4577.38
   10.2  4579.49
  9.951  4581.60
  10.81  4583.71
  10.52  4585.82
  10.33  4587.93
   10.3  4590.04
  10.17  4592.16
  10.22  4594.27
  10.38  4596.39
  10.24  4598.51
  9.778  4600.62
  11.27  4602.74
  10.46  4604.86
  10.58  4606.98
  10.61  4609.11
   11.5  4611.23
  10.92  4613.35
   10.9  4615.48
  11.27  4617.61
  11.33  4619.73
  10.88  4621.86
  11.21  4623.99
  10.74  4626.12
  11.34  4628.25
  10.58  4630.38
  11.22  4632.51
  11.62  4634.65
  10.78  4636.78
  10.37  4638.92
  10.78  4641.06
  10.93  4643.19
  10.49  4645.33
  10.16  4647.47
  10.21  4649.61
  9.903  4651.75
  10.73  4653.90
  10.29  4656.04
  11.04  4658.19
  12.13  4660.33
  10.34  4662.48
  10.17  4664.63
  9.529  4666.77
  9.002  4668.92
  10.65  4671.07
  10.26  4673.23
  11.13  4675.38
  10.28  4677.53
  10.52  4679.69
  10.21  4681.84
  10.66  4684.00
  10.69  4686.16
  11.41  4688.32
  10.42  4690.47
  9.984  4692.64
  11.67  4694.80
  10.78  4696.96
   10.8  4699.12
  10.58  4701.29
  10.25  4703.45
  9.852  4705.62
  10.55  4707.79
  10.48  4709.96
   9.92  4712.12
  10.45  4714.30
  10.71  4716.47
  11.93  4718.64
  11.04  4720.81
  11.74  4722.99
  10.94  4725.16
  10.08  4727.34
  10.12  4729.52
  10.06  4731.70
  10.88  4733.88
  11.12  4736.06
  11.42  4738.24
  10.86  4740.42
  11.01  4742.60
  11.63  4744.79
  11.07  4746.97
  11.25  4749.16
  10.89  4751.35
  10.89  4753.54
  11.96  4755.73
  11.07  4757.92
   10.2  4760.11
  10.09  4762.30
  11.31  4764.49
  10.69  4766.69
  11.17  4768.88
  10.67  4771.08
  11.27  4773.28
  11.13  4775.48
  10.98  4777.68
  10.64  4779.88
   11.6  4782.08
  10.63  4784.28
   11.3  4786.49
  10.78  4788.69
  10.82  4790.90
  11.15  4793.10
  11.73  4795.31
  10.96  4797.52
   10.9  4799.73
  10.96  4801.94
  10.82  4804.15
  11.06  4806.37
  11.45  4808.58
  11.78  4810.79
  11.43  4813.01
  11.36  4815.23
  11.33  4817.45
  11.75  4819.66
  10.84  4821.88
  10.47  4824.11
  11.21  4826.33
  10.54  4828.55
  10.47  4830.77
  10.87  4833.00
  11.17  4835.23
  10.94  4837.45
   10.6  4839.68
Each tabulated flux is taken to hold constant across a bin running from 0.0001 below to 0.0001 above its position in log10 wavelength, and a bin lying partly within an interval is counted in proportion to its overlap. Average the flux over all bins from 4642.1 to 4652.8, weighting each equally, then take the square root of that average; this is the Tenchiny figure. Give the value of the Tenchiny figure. 3.22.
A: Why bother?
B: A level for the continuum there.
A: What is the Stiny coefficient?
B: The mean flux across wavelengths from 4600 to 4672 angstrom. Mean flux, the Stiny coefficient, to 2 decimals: 10.70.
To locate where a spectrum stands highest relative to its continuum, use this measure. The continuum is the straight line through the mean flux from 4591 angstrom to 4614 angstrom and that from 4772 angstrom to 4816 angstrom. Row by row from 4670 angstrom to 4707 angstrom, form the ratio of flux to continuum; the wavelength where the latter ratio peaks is 4694.80 angstrom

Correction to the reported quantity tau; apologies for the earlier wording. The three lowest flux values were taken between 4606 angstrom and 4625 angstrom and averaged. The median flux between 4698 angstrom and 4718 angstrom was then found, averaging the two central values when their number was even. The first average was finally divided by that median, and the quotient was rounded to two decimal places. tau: 1.02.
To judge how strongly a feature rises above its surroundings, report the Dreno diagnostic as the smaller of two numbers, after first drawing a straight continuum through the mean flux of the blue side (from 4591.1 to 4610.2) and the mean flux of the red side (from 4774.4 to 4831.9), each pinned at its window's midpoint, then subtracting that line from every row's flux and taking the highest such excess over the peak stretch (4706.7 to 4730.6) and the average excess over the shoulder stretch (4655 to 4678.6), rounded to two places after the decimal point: -0.19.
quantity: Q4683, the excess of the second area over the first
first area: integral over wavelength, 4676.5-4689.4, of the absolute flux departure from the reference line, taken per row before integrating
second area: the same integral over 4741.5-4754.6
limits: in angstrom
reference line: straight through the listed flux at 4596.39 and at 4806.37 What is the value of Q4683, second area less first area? -0.3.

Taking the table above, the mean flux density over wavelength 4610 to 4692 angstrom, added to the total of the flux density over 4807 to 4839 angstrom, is 166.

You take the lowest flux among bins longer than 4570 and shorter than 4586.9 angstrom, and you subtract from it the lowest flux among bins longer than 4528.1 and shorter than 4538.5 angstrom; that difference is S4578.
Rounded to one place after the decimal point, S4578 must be 0.6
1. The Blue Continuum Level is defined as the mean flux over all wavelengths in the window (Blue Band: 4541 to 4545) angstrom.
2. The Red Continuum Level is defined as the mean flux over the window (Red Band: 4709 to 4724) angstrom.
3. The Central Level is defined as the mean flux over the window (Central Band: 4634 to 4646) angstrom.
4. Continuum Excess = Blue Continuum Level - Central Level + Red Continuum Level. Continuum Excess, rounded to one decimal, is 10.5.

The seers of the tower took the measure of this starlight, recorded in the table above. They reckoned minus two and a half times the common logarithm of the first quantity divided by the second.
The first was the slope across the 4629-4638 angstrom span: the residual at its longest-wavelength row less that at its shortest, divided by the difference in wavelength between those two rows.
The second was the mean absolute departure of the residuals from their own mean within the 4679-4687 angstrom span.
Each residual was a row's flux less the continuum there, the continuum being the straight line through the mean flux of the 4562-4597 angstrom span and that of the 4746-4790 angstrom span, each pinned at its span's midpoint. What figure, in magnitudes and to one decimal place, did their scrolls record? 1.8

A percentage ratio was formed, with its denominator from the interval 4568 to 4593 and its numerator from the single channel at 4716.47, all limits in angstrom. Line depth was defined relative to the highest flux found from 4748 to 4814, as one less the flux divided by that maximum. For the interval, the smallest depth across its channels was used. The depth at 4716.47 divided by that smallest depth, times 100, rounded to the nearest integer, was 164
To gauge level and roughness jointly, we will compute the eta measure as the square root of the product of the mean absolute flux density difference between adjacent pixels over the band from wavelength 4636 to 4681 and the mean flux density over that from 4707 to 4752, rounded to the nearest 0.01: 2.59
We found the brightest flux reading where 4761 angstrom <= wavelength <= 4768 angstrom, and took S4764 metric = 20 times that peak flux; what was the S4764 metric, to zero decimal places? 226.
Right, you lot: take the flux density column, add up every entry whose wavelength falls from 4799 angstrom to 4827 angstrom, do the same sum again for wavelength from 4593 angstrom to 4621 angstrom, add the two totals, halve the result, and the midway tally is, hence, 142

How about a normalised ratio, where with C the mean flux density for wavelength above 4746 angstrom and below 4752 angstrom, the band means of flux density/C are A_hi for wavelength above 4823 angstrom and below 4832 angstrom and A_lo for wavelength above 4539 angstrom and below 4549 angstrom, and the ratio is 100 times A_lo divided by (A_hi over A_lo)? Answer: 93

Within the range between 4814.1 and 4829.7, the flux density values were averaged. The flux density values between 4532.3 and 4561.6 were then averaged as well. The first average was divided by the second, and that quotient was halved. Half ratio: 0.535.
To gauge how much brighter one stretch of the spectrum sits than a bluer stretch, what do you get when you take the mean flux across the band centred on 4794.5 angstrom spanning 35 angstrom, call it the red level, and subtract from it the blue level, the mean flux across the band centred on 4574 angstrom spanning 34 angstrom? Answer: 0.54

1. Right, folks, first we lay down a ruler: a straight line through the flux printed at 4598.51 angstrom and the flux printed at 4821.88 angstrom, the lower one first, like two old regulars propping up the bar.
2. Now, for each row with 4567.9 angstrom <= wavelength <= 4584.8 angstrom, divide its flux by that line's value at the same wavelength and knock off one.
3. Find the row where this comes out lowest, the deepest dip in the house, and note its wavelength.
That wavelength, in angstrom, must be 4577.38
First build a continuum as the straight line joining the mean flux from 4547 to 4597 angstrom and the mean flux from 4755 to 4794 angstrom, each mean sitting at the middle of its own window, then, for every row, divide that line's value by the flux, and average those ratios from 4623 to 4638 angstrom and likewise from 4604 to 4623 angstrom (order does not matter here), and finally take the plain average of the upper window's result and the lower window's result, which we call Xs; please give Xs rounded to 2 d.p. 0.96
